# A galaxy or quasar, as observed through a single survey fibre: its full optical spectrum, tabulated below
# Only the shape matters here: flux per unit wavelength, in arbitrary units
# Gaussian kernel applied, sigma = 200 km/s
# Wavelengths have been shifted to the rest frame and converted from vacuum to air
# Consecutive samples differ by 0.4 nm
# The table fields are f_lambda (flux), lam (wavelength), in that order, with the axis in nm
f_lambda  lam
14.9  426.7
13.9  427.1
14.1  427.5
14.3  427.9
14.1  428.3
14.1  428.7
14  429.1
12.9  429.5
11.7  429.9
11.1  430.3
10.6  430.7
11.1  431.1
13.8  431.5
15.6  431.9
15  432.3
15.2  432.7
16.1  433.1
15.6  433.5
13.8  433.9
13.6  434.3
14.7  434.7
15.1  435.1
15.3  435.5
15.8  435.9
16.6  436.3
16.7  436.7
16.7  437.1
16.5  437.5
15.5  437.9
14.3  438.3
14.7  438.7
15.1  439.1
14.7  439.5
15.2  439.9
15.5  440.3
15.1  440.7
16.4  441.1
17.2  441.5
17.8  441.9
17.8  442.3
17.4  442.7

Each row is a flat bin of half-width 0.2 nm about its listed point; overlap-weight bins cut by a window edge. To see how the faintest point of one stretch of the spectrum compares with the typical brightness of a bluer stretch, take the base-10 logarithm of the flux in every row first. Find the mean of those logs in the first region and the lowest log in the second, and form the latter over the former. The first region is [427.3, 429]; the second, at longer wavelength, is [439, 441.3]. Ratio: 1.01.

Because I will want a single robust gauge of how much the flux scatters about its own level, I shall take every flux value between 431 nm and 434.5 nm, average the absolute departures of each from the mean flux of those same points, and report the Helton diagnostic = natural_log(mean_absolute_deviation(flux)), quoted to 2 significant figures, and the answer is 0.18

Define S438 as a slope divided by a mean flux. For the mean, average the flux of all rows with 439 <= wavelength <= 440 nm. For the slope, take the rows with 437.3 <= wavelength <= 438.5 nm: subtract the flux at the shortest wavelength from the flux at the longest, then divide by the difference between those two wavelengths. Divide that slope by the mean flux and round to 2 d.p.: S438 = -0.18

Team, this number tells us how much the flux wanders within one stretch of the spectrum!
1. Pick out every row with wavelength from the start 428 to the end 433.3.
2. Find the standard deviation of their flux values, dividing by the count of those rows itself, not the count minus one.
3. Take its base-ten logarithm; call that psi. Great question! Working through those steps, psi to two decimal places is 0.25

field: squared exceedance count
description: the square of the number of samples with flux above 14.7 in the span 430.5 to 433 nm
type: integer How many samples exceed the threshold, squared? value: 9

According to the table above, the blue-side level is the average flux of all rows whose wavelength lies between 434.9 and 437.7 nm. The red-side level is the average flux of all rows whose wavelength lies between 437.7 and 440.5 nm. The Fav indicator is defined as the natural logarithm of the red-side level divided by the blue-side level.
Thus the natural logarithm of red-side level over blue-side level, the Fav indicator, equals -0.07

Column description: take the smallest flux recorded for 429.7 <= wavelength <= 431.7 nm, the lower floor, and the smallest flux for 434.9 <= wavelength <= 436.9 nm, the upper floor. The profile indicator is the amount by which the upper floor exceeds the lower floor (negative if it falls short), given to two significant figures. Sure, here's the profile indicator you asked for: 4.5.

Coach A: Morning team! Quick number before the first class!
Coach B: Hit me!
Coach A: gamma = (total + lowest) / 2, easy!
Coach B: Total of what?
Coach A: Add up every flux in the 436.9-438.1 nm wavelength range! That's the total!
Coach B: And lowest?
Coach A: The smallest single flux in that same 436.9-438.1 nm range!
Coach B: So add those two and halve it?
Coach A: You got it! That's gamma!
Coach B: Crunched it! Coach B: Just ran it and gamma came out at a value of 32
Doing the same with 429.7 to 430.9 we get 22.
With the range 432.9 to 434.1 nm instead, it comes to 30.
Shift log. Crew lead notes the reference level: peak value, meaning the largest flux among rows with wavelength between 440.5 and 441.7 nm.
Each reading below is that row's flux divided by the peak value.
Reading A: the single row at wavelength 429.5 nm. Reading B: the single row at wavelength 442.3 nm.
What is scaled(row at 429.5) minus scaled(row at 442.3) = -0.28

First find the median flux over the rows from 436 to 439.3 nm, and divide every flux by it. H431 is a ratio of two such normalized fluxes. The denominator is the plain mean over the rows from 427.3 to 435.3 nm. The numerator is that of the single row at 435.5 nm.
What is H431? 1.1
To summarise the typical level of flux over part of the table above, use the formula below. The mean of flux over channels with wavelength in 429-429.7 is 13.4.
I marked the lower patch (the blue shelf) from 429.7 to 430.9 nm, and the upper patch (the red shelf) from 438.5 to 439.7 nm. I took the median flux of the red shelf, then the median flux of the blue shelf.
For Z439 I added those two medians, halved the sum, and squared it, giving 166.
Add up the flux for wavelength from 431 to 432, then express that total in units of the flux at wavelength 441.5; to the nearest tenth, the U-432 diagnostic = 2.4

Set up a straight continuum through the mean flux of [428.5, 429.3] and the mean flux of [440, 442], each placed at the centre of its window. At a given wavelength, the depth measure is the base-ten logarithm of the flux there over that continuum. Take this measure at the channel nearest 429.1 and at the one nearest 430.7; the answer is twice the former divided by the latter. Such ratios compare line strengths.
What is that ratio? 0.0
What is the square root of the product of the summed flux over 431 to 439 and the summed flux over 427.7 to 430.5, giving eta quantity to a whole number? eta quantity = 167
